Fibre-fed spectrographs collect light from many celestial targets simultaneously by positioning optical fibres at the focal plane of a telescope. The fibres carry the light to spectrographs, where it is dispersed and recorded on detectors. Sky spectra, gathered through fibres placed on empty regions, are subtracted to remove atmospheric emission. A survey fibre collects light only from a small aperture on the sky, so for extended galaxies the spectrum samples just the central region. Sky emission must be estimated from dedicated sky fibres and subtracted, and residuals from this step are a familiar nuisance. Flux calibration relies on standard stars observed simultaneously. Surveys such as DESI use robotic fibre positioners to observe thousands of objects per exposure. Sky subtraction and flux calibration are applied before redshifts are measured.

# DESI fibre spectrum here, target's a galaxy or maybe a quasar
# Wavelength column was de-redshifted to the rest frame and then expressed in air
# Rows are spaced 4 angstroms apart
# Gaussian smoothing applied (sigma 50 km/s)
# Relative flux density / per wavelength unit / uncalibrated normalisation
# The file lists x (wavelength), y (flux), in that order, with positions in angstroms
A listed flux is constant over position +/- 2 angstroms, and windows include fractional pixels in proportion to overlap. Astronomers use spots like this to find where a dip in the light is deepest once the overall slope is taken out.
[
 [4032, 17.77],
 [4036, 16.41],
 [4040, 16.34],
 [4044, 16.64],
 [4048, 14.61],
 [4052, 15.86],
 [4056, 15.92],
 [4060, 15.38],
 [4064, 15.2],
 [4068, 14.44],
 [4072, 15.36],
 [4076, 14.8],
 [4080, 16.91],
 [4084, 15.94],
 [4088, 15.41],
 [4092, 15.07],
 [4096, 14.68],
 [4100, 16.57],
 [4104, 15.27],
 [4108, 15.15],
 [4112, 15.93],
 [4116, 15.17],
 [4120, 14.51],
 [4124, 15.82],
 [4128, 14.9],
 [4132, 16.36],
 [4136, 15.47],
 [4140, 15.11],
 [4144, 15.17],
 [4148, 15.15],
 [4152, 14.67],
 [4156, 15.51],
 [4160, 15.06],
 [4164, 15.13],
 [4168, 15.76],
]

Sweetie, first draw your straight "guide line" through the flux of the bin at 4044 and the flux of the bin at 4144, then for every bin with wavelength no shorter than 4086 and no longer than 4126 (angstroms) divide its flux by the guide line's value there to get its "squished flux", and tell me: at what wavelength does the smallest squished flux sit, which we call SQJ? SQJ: 4096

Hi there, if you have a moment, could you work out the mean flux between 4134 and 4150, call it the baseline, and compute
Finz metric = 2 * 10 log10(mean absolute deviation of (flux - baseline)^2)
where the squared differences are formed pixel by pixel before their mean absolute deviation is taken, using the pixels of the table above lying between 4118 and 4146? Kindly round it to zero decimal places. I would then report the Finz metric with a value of -10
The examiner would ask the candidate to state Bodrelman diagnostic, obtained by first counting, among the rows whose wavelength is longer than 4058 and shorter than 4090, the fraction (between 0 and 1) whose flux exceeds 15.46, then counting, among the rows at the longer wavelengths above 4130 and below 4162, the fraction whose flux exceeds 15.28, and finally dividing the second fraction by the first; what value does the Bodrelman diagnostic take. 1.50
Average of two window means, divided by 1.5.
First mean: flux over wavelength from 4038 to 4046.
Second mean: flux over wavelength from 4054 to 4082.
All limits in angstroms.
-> 10.6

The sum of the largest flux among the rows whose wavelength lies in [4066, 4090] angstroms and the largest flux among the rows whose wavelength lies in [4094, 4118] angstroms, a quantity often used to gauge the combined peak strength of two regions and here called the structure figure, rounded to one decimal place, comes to 33.5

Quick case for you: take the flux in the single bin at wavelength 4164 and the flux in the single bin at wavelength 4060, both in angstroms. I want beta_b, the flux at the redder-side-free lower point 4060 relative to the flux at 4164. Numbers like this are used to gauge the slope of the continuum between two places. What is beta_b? 1.02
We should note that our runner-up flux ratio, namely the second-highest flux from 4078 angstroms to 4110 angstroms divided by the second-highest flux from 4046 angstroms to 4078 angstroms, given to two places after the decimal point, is 1.04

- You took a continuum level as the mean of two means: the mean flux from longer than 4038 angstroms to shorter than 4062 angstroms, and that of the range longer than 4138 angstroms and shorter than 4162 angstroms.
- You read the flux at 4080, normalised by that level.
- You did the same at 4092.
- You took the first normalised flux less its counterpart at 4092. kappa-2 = 0.12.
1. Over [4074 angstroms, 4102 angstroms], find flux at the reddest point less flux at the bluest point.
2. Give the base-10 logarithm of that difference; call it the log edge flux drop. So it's 0.2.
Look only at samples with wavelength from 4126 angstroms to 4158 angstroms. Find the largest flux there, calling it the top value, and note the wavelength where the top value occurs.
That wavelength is 4132 angstroms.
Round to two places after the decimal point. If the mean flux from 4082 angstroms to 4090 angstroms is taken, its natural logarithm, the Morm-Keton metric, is 2.75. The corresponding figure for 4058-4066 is 2.73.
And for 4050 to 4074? 2.73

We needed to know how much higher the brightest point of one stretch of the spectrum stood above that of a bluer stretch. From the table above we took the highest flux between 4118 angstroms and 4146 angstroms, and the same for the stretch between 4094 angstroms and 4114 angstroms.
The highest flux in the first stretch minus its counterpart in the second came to -0.2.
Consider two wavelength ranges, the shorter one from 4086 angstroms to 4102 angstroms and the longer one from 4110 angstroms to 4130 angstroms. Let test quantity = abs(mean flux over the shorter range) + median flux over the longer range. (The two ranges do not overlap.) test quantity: 30.60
